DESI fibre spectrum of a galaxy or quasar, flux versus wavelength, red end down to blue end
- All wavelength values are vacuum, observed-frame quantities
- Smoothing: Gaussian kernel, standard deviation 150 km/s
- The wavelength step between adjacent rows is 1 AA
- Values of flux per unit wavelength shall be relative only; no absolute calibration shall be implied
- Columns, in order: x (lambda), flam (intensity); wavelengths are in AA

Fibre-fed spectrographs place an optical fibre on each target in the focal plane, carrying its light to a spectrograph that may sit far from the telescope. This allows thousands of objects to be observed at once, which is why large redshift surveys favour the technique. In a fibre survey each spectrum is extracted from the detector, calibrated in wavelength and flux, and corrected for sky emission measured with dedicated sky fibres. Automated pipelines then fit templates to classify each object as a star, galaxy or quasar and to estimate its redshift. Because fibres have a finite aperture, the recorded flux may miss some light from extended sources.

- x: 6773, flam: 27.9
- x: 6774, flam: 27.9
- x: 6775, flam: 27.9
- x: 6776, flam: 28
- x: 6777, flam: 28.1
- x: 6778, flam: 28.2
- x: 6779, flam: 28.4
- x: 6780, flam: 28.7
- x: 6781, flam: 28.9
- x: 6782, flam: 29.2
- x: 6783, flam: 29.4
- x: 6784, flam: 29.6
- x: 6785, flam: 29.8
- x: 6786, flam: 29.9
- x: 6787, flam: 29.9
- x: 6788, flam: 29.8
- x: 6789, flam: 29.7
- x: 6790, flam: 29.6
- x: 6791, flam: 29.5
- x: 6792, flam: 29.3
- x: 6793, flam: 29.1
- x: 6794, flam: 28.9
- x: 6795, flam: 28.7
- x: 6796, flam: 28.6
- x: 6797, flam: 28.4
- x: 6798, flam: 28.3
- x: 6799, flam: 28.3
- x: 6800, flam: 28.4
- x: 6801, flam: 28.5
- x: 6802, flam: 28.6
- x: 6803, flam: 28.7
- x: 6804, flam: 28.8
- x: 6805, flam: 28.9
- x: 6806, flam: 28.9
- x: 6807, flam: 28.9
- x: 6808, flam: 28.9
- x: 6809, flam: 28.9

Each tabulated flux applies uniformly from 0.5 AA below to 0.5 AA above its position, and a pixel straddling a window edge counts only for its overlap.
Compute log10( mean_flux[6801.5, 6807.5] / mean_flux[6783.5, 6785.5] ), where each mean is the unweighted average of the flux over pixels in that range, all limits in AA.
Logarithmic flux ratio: -0.013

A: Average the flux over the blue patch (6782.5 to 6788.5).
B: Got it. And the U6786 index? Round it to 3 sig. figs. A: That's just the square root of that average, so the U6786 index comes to 5.45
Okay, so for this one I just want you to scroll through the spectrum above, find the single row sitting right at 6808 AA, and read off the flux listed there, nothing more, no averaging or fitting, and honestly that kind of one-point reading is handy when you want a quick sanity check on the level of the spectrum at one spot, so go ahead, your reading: 28.9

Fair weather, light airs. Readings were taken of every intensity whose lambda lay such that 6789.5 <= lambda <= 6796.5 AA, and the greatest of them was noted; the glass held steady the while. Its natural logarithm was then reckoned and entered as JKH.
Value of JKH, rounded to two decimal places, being 3.39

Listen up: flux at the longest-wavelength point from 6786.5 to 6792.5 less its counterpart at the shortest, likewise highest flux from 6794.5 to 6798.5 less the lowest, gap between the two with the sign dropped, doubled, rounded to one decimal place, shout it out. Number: 2.0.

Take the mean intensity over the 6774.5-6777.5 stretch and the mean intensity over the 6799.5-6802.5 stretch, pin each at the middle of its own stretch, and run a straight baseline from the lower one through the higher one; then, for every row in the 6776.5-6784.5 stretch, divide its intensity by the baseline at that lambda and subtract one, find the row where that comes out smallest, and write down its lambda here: 6777 AA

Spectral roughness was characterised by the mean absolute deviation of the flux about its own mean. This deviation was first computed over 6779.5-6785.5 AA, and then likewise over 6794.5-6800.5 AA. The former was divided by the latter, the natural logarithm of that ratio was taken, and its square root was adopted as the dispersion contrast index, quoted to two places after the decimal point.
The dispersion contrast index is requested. 0.96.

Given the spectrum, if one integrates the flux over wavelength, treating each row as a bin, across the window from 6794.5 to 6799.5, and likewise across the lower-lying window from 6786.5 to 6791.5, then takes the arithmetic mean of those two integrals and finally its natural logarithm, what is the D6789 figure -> 4.979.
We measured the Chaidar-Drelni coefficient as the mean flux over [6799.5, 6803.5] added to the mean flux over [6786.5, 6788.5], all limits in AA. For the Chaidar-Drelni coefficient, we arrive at 58.4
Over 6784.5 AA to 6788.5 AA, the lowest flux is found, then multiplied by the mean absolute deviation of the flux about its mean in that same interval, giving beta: 1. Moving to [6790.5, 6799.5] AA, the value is 10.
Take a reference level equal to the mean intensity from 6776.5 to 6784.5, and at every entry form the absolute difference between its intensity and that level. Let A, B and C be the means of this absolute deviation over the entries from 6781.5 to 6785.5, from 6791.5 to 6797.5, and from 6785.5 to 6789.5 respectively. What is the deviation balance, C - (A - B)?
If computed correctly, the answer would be 0.6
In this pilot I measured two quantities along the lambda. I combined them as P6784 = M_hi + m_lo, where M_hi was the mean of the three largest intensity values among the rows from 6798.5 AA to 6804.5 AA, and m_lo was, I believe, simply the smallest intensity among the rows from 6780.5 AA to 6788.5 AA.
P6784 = 57.6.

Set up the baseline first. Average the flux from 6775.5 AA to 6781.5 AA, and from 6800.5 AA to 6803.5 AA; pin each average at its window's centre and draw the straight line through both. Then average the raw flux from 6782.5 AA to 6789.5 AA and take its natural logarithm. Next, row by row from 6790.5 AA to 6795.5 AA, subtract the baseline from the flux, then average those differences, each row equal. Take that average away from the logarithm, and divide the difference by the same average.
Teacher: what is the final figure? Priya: 4.8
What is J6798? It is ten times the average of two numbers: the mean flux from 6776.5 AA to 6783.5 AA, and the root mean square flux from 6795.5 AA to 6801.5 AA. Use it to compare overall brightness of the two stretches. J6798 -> 286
